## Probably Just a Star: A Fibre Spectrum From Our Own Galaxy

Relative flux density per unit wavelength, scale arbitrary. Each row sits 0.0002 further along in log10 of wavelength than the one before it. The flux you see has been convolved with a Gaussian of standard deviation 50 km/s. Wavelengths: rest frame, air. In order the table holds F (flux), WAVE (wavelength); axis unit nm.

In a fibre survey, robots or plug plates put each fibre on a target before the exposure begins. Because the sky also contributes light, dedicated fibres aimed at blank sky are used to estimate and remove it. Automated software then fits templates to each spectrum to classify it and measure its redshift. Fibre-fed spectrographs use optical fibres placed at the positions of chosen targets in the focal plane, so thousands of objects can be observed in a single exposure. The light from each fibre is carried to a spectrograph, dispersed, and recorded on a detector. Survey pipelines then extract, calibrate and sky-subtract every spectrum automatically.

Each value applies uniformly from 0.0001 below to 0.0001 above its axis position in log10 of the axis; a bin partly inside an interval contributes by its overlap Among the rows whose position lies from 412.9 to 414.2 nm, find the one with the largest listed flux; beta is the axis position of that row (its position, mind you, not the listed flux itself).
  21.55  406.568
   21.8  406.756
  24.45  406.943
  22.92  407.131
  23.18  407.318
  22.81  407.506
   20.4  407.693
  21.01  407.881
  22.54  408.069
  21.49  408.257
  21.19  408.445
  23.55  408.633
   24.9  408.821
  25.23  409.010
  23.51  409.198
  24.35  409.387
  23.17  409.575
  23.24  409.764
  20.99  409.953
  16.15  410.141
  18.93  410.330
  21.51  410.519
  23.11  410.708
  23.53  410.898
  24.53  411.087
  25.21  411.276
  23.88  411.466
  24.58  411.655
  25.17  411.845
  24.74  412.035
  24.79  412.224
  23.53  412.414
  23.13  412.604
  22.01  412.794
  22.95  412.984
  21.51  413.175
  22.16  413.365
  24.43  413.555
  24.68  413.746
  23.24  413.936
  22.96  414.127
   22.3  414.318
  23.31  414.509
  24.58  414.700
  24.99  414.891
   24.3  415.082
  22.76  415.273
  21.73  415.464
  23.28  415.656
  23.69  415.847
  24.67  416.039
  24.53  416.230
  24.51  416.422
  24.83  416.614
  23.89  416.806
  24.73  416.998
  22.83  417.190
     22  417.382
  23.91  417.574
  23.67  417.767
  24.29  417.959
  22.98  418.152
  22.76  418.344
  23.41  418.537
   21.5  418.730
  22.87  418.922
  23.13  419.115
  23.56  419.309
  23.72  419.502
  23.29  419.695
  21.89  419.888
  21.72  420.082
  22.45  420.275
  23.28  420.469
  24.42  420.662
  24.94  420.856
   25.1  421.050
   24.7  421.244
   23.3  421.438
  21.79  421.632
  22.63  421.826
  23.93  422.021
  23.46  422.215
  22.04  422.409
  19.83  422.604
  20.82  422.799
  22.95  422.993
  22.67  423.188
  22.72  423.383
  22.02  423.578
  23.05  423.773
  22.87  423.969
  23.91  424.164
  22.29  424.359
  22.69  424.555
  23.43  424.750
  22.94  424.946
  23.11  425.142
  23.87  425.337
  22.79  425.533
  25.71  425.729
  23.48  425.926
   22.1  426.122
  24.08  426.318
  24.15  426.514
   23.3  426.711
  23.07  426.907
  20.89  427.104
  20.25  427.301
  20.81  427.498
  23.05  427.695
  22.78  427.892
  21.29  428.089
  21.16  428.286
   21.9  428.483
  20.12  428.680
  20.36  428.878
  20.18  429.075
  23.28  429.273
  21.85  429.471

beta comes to 413.746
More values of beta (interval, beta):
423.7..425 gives 424.164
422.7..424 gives 423.773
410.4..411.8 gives 411.276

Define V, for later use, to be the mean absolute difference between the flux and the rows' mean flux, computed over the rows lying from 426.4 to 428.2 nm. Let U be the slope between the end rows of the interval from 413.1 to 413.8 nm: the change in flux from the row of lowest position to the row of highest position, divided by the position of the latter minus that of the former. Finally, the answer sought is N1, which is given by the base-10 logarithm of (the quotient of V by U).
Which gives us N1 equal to -0.7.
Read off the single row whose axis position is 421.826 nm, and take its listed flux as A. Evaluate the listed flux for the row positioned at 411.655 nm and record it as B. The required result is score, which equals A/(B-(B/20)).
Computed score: 0.97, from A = 22.63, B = 24.58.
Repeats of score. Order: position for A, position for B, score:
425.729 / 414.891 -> 1.08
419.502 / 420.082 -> 1.15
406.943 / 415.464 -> 1.18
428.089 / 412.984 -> 0.98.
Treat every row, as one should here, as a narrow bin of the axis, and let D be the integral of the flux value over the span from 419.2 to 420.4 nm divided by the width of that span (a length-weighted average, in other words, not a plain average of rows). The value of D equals 22.8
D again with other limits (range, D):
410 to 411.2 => 21.4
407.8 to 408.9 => 22.4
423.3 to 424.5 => 22.8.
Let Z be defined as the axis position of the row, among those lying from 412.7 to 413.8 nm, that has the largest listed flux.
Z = 413.746 nm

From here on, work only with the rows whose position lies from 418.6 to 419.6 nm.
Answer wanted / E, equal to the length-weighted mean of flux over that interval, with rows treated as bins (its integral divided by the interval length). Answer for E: 23.0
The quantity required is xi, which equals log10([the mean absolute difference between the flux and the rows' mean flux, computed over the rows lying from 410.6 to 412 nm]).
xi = -0.175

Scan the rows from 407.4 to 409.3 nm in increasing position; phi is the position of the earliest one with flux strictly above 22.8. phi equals 407.506 nm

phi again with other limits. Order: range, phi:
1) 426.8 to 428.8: 426.907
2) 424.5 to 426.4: 424.750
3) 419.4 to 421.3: 419.502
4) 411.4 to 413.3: 411.466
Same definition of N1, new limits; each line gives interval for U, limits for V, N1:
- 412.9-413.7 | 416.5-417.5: -0.4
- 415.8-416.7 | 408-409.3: -0.1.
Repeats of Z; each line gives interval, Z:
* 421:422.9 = 421.050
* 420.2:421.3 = 421.050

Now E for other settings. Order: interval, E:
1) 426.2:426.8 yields 23.8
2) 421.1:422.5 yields 23.2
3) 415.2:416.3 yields 23.4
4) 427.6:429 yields 21.5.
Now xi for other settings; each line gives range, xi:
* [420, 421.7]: 0.052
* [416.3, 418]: -0.168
